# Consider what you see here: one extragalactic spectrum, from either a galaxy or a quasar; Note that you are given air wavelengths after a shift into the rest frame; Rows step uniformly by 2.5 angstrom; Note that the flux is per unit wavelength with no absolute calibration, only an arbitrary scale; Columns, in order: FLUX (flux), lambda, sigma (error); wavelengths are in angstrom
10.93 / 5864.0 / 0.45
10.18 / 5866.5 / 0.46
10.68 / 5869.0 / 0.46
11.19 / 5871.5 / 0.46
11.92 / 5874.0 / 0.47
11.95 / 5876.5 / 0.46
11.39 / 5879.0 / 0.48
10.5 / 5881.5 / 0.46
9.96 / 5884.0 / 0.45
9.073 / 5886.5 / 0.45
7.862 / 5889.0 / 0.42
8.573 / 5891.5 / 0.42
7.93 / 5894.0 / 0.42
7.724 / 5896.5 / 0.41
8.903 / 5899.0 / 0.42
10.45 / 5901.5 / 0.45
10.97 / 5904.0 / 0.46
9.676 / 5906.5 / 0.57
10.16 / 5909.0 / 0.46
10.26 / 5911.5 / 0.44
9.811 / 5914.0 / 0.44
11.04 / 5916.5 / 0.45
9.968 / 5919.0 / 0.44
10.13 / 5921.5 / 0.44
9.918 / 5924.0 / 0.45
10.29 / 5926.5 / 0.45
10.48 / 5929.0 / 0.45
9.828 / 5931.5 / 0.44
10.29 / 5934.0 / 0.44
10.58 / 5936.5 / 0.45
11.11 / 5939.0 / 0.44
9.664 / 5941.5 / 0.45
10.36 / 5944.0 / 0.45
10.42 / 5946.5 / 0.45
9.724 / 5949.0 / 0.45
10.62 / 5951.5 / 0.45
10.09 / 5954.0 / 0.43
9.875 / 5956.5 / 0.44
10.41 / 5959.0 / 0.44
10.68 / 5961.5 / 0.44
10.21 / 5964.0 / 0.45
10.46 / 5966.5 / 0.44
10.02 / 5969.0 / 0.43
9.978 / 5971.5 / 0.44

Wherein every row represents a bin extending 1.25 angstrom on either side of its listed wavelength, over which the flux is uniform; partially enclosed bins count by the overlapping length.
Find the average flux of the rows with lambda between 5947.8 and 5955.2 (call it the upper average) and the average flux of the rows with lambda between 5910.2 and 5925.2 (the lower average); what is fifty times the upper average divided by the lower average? 49.8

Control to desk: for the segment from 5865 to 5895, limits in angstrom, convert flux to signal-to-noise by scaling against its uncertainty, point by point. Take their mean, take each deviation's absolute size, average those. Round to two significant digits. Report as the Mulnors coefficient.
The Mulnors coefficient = 1.9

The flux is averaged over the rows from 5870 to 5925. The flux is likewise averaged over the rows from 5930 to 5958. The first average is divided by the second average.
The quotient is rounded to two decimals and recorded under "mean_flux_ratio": 0.97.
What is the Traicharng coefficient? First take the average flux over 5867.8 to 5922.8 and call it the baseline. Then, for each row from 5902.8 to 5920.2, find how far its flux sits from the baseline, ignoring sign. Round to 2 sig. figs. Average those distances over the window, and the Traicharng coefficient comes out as 0.42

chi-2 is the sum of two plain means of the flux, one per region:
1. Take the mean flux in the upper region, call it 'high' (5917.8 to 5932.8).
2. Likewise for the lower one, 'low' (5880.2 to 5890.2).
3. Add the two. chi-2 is 19.5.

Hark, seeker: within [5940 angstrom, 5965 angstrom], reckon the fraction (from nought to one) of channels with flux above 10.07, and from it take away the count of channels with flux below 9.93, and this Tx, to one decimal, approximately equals -2.3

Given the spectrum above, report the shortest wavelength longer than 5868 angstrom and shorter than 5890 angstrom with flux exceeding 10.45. 5869.0 angstrom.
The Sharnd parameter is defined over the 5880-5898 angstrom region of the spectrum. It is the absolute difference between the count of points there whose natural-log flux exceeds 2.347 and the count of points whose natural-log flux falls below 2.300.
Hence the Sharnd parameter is 5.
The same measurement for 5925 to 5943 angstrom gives 1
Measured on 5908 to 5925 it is 2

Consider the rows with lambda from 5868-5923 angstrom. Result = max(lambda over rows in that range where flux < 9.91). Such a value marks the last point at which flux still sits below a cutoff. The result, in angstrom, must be 5914.0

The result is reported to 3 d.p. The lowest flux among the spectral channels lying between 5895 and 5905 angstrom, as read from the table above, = 7.724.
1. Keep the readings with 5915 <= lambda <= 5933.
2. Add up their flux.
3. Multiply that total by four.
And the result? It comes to 287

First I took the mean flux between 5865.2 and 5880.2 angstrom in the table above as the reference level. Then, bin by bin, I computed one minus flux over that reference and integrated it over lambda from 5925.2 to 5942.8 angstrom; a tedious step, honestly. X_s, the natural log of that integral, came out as 0.34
